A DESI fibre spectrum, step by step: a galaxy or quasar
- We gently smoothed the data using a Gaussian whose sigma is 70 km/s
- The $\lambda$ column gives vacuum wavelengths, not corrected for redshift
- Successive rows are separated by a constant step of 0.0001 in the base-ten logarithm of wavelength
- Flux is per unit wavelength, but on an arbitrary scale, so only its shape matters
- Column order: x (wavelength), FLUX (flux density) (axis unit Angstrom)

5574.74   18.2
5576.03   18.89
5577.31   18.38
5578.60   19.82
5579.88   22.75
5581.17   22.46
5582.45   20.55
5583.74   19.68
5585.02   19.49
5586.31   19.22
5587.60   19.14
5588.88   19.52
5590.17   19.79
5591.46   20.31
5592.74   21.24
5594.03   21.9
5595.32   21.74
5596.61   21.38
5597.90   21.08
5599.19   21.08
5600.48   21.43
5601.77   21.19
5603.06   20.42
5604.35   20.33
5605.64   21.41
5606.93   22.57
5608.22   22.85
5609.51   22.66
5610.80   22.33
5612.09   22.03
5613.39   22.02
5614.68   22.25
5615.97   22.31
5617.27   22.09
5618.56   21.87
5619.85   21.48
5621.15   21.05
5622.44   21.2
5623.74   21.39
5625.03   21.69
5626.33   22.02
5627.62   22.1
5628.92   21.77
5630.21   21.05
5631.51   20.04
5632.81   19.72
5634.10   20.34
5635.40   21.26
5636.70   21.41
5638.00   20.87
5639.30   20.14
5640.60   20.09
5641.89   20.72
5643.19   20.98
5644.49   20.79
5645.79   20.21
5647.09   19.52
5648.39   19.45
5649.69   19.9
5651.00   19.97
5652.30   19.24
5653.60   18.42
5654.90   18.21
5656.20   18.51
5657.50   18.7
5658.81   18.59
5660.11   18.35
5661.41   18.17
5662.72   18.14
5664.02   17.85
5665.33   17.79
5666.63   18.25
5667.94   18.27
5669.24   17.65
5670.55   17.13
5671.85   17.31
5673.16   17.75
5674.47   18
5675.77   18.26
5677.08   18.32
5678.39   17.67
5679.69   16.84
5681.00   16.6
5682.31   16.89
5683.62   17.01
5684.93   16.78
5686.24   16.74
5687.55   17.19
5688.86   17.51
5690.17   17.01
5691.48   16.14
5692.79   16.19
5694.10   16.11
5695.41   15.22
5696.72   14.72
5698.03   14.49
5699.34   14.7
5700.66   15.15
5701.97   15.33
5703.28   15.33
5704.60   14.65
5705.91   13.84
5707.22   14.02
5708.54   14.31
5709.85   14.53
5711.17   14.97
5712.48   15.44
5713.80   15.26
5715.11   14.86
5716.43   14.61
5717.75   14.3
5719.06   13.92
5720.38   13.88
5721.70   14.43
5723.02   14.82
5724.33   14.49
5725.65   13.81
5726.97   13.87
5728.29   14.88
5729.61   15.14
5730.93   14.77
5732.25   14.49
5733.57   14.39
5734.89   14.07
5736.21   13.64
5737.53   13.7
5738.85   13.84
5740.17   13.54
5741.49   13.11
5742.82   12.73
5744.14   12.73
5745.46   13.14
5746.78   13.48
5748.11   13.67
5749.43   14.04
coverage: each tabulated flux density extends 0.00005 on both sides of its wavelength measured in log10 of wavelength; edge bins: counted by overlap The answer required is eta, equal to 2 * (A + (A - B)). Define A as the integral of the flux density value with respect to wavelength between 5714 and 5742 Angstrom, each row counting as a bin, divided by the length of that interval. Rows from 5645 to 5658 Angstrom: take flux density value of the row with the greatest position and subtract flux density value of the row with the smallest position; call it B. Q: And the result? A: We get 60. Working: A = 14.2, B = -2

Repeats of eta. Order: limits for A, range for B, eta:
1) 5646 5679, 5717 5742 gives 76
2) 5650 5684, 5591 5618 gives 69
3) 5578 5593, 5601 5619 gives 80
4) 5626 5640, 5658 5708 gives 93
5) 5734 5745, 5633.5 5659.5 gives 57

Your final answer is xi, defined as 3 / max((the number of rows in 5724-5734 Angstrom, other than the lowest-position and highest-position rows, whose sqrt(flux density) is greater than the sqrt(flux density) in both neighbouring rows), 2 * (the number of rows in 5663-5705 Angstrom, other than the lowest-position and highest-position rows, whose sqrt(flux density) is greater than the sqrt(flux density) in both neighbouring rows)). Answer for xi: 0.30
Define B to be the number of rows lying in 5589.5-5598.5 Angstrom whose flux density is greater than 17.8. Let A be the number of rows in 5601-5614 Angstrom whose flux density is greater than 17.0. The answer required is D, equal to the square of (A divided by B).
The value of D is 2.0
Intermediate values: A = 10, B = 7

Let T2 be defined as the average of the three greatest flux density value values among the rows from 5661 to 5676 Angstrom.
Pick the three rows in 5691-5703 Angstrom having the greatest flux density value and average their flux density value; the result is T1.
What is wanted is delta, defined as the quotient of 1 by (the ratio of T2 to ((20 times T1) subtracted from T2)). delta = -16.7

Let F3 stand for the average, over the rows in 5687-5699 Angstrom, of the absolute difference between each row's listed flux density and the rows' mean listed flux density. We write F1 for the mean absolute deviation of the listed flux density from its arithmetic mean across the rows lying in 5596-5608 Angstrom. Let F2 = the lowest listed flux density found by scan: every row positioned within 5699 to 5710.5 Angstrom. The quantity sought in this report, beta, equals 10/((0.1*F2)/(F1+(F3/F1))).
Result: 17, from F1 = 0.43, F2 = 13.84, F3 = 0.84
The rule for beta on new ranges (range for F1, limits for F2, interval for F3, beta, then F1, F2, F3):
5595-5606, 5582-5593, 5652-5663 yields 6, 0.35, 19.14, 0.25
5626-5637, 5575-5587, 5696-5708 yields 7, 0.70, 18.38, 0.39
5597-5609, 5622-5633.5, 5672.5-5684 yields 8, 0.61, 19.72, 0.58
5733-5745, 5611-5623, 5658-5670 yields 5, 0.45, 21.05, 0.24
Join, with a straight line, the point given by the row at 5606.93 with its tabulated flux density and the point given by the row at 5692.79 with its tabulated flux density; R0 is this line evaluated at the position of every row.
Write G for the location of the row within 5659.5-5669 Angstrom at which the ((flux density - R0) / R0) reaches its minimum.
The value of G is 5664.02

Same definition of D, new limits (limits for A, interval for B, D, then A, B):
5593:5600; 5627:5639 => 0.3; 5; 9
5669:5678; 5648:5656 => 1.4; 7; 6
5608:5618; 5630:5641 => 0.8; 8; 9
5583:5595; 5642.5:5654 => 1.0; 9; 9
